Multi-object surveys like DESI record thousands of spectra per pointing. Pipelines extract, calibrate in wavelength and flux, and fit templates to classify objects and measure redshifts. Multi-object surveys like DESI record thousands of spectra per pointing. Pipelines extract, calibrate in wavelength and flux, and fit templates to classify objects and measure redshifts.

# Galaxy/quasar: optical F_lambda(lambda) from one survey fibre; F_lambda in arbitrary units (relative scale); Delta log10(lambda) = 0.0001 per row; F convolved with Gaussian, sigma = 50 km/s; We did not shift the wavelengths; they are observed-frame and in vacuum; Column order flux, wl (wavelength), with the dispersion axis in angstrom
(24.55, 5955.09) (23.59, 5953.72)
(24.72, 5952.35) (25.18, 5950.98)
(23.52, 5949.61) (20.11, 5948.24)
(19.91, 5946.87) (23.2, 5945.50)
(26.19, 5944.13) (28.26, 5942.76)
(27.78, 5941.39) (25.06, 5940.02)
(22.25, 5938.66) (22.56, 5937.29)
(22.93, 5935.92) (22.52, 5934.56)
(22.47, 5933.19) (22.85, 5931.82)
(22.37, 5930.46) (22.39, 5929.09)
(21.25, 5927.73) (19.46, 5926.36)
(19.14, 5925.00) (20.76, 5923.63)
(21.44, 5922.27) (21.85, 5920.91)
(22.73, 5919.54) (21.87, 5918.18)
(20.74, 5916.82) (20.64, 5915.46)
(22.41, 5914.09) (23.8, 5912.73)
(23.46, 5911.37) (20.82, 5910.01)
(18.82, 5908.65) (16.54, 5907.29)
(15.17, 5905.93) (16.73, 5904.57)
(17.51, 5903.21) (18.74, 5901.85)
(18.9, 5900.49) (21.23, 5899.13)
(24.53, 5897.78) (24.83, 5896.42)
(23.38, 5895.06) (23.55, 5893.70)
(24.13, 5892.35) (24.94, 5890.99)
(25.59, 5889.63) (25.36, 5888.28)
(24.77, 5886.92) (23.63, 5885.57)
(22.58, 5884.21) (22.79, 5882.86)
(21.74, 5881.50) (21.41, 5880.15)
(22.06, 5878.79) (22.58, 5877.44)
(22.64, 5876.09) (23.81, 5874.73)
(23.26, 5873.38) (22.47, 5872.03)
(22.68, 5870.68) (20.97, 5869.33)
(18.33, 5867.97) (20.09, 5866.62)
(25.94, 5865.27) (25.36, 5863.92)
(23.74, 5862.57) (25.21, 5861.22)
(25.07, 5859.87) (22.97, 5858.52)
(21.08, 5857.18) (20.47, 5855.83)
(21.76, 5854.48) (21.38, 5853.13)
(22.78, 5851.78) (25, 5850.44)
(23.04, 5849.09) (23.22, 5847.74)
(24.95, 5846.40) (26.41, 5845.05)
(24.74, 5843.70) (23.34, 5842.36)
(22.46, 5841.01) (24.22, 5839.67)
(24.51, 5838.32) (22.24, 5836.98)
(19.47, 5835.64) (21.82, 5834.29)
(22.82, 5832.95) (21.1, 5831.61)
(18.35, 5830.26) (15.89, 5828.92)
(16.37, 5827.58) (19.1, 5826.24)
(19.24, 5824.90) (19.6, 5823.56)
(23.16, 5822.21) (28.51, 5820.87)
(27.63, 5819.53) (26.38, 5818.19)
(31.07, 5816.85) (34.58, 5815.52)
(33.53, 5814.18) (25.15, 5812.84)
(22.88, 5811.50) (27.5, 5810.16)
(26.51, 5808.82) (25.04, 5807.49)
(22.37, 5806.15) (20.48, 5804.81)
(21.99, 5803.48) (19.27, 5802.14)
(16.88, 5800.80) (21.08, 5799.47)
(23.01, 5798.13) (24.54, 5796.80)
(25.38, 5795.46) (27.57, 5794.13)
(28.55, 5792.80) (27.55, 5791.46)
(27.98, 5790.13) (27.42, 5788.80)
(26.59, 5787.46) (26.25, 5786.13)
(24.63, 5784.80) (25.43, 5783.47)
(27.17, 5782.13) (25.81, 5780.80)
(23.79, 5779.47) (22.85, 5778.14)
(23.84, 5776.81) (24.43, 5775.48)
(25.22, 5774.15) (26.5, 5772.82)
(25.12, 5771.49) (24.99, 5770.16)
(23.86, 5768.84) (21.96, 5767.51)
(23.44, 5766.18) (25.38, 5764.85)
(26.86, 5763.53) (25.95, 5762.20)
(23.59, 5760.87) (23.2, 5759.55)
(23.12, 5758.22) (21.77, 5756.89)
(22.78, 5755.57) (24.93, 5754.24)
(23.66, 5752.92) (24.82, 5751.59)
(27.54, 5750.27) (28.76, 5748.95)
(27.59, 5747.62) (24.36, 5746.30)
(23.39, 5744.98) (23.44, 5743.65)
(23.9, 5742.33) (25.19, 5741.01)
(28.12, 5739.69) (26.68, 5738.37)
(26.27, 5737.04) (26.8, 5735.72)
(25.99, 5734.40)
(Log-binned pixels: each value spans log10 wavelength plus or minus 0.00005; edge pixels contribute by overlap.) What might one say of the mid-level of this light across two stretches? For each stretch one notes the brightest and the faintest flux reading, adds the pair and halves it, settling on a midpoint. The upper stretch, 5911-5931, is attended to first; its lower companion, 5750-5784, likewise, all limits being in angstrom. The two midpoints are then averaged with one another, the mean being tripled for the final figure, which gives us 69.2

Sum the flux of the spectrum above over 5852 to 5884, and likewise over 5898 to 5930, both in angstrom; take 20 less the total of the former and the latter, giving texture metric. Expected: -964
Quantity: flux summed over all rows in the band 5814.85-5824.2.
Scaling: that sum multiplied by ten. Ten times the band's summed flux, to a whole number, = 1909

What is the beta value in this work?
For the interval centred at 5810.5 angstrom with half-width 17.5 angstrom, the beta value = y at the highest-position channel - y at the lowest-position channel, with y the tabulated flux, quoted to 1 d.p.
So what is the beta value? -11.2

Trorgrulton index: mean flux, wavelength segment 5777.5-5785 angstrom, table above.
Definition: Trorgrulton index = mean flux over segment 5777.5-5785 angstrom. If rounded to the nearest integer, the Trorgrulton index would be 25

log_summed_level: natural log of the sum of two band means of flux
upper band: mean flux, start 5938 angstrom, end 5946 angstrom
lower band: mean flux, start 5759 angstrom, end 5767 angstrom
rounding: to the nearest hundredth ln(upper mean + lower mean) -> 3.92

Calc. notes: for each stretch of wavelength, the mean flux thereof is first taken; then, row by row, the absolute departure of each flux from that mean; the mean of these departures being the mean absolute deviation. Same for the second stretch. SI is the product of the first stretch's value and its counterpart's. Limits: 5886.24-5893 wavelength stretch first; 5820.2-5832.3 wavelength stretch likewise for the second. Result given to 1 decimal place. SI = 1.1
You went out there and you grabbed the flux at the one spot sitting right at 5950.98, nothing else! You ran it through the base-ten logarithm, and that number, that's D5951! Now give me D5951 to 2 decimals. 1.40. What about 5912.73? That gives 1.38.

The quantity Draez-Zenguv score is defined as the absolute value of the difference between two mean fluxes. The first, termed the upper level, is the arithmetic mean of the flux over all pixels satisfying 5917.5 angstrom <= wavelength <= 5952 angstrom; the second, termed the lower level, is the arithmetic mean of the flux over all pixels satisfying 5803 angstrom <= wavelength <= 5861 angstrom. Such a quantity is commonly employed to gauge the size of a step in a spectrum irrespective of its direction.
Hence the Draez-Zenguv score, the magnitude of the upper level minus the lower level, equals 0.8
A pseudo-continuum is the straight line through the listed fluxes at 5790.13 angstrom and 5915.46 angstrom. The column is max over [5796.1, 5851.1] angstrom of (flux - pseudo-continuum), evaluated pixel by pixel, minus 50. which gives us -41.9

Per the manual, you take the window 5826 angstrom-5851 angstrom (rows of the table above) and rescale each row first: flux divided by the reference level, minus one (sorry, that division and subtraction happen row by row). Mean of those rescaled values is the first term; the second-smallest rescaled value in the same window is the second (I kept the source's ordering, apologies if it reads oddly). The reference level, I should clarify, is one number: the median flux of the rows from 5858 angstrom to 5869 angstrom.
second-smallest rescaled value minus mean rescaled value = -0.23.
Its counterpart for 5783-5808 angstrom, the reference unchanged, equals -0.21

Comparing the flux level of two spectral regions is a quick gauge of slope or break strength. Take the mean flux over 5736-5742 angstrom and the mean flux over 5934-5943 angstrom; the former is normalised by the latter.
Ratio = 1.09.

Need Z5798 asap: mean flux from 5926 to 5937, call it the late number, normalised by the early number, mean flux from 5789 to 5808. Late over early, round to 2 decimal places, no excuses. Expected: 0.93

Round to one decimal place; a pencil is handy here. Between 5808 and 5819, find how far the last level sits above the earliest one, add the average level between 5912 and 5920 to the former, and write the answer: 21.9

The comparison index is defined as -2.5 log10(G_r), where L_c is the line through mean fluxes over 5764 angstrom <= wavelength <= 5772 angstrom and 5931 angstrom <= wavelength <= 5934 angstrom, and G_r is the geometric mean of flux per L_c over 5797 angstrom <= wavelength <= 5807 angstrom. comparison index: 0.16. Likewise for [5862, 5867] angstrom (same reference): -0.02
